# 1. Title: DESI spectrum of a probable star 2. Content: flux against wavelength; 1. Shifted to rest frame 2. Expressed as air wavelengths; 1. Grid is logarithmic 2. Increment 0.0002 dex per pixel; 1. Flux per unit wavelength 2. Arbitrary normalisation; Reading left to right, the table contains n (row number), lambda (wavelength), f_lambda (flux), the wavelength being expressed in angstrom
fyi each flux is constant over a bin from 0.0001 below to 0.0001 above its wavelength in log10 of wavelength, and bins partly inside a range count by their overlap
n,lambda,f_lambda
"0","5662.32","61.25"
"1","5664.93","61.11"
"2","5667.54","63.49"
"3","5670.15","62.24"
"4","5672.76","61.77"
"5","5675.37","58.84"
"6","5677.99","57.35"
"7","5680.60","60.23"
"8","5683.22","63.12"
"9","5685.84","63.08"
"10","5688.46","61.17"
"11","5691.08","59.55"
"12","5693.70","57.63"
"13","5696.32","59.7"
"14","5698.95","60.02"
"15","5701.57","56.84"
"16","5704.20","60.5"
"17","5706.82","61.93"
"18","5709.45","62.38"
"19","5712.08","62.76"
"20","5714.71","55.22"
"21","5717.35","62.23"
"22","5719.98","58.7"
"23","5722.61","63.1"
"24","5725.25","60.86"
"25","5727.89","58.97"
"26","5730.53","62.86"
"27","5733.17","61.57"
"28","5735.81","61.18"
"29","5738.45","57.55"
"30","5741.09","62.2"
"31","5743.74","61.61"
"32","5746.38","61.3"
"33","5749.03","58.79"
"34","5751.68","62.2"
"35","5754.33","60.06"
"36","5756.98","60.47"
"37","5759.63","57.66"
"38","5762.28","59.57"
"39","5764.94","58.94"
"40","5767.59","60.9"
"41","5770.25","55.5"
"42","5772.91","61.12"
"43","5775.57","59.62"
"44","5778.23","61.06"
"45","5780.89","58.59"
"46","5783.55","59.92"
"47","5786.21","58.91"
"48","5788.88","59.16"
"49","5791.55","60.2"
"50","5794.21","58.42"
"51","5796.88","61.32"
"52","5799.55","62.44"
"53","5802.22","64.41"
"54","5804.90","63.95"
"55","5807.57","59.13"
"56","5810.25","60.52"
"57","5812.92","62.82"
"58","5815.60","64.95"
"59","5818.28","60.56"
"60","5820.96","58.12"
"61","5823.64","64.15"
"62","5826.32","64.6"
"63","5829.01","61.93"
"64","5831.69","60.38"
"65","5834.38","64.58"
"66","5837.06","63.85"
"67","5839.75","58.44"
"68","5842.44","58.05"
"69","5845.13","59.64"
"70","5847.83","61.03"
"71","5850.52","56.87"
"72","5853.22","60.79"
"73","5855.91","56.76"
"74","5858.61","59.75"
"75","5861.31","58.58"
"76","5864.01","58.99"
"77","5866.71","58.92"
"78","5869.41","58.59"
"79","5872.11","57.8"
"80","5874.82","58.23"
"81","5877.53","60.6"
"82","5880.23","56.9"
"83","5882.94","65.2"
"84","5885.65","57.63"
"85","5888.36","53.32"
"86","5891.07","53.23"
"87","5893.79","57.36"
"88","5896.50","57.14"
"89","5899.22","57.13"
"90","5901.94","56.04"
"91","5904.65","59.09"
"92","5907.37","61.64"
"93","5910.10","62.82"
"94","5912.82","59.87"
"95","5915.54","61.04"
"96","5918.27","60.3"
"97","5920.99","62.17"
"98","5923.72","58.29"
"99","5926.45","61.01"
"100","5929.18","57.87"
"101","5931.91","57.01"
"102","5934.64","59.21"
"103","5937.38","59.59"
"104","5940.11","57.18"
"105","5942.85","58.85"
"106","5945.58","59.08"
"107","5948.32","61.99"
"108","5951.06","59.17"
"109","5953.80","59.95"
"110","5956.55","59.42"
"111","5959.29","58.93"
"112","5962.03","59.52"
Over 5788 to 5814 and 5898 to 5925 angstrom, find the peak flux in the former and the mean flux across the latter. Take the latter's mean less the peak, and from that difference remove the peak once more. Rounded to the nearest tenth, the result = -69.0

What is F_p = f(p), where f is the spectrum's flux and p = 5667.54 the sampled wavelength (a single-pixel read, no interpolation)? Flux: 63.49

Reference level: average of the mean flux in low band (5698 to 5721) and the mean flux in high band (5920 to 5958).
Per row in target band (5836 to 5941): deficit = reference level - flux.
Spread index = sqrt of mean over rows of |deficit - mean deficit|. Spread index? 1.36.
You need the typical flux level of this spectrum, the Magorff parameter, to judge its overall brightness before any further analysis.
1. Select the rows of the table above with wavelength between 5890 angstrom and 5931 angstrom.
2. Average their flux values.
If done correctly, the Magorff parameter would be 59.0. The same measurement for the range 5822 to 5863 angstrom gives 60.6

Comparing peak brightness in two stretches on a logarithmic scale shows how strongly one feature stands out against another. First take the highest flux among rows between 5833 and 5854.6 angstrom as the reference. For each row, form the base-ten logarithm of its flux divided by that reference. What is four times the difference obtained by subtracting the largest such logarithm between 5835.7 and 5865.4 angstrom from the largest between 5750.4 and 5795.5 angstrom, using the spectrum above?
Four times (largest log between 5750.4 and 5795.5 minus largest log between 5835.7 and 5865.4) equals -0.05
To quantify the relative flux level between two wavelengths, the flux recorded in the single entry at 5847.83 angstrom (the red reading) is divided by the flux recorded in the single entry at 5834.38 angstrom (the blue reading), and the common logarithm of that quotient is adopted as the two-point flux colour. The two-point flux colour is -0.02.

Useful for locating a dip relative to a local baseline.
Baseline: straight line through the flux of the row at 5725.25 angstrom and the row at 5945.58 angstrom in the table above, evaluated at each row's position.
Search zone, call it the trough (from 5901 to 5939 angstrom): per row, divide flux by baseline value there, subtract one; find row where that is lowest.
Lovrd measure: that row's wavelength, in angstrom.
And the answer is 5901.94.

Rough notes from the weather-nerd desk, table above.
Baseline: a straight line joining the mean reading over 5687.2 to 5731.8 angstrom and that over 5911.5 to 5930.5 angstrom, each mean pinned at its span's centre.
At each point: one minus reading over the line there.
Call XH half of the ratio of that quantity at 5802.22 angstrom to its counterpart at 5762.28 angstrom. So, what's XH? -3.3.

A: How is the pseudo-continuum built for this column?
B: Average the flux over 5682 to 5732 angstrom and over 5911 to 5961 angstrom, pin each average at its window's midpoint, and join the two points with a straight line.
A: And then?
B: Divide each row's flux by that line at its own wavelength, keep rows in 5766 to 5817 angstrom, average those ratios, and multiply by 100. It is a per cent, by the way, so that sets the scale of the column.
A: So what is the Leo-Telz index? 101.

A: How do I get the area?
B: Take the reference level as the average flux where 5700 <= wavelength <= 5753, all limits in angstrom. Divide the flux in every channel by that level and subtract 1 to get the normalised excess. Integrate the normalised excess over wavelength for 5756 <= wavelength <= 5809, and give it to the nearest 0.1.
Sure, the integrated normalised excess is -0.5 angstrom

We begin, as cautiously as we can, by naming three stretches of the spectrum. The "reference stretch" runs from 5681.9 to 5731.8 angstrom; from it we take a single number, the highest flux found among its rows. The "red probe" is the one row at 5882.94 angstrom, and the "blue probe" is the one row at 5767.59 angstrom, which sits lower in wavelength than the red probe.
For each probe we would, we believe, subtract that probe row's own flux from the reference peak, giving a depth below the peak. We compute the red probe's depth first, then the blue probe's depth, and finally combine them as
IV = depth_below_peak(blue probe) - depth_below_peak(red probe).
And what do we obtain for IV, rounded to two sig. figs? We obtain 4.3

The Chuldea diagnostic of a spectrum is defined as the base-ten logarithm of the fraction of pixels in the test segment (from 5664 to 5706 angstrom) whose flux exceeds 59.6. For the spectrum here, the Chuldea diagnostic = -0.16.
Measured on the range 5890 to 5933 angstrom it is -0.36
